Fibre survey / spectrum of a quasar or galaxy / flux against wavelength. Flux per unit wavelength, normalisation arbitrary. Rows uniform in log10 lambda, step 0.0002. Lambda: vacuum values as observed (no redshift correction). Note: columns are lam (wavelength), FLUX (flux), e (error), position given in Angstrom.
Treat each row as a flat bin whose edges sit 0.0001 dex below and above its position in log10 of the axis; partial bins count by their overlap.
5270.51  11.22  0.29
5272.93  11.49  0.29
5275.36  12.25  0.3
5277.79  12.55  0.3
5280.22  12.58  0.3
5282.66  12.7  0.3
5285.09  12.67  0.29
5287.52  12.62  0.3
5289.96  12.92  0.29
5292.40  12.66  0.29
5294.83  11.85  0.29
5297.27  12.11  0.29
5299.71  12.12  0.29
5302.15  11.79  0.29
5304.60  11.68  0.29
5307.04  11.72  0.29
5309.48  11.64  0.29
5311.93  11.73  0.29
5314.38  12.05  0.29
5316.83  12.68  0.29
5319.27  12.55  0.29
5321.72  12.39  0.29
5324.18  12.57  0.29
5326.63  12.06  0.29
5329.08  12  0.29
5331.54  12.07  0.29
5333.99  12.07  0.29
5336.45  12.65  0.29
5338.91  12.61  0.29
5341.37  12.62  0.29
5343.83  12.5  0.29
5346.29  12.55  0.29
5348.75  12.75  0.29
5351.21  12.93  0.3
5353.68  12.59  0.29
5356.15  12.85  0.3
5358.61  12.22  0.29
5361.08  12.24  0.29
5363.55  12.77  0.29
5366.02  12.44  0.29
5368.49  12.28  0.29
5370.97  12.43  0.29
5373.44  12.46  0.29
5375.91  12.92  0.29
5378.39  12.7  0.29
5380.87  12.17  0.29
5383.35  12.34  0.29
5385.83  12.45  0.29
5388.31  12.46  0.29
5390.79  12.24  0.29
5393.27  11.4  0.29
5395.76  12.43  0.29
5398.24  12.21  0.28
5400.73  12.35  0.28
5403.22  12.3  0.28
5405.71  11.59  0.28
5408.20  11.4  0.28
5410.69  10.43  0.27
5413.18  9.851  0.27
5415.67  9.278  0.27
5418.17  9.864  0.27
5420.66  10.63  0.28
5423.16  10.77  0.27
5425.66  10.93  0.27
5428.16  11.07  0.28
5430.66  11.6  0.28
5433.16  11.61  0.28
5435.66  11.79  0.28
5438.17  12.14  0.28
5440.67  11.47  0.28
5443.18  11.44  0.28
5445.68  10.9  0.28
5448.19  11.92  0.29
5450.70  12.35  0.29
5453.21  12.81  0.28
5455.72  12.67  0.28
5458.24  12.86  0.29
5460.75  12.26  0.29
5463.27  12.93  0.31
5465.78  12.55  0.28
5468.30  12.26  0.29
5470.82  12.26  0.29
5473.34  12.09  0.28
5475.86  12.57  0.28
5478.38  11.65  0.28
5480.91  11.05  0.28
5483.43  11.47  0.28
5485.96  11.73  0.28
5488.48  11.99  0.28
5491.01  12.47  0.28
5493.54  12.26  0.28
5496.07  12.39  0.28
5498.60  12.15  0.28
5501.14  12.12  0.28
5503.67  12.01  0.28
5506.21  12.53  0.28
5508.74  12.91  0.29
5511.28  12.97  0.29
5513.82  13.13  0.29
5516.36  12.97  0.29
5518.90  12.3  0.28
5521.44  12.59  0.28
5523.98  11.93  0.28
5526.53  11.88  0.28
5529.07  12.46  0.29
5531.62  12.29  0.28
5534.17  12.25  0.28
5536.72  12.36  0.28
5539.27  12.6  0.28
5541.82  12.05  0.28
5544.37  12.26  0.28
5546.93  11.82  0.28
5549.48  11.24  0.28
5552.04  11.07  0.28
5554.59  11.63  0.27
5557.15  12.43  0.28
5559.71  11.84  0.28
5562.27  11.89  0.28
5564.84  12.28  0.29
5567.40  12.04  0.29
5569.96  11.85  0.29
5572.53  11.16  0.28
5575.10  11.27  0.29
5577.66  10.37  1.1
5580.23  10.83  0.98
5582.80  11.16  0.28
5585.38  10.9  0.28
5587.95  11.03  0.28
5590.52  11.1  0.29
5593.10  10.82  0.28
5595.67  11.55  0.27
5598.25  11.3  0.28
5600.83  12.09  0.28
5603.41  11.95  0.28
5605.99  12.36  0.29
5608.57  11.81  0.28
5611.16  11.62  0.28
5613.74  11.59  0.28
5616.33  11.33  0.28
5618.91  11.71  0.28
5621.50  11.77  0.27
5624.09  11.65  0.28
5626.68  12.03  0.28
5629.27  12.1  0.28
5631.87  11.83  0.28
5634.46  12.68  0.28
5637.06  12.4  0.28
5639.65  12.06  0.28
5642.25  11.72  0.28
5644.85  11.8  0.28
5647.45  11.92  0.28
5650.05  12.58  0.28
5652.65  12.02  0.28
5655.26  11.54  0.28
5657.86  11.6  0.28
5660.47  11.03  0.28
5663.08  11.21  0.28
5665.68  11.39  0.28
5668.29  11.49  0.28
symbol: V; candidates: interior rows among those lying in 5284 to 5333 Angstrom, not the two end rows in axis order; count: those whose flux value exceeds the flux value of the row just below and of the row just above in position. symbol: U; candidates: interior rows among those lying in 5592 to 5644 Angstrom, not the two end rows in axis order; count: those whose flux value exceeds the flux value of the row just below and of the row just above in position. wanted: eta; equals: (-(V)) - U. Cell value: -11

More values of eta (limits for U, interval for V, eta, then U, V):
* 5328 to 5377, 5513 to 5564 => -10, 5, 5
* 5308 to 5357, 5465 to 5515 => -8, 5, 3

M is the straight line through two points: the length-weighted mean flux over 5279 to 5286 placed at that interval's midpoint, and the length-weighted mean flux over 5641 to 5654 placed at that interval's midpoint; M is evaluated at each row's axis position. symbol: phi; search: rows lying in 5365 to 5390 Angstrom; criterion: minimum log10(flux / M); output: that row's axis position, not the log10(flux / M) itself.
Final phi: 5380.87 Angstrom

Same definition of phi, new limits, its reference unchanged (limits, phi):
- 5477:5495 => 5480.91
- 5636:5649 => 5642.25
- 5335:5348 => 5343.83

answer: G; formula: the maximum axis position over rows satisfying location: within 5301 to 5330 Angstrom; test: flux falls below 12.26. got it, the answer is 5329.08 Angstrom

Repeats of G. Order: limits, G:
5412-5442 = 5440.67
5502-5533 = 5526.53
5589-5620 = 5618.91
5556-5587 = 5585.38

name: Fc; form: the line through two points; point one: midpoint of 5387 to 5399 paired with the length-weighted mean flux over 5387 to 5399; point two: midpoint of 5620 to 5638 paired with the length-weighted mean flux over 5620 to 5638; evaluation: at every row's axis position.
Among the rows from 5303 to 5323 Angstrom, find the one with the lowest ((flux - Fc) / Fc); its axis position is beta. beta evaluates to 5309.48 Angstrom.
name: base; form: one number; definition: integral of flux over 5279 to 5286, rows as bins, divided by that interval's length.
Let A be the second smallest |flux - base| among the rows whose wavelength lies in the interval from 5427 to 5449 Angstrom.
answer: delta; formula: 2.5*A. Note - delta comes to 1.8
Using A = 0.72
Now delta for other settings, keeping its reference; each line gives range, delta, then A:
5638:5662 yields 1.5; 0.58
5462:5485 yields 0.2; 0.09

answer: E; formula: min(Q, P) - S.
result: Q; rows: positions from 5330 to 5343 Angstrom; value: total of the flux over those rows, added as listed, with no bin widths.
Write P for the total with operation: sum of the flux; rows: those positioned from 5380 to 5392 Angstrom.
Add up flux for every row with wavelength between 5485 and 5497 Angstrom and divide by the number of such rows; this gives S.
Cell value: 49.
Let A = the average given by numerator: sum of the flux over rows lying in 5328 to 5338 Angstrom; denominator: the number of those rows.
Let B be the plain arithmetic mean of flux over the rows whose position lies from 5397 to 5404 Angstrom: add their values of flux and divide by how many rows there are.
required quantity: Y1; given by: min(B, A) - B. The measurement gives -0.09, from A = 12.2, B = 12.3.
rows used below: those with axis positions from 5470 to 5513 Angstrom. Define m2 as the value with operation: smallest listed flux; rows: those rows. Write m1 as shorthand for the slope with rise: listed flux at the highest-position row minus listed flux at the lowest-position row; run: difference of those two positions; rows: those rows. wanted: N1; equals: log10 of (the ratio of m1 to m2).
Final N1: -2.8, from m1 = 0.018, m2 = 11.05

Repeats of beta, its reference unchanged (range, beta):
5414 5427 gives 5415.67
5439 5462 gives 5445.68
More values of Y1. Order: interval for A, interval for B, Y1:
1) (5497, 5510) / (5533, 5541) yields -0.06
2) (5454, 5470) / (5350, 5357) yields -0.20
